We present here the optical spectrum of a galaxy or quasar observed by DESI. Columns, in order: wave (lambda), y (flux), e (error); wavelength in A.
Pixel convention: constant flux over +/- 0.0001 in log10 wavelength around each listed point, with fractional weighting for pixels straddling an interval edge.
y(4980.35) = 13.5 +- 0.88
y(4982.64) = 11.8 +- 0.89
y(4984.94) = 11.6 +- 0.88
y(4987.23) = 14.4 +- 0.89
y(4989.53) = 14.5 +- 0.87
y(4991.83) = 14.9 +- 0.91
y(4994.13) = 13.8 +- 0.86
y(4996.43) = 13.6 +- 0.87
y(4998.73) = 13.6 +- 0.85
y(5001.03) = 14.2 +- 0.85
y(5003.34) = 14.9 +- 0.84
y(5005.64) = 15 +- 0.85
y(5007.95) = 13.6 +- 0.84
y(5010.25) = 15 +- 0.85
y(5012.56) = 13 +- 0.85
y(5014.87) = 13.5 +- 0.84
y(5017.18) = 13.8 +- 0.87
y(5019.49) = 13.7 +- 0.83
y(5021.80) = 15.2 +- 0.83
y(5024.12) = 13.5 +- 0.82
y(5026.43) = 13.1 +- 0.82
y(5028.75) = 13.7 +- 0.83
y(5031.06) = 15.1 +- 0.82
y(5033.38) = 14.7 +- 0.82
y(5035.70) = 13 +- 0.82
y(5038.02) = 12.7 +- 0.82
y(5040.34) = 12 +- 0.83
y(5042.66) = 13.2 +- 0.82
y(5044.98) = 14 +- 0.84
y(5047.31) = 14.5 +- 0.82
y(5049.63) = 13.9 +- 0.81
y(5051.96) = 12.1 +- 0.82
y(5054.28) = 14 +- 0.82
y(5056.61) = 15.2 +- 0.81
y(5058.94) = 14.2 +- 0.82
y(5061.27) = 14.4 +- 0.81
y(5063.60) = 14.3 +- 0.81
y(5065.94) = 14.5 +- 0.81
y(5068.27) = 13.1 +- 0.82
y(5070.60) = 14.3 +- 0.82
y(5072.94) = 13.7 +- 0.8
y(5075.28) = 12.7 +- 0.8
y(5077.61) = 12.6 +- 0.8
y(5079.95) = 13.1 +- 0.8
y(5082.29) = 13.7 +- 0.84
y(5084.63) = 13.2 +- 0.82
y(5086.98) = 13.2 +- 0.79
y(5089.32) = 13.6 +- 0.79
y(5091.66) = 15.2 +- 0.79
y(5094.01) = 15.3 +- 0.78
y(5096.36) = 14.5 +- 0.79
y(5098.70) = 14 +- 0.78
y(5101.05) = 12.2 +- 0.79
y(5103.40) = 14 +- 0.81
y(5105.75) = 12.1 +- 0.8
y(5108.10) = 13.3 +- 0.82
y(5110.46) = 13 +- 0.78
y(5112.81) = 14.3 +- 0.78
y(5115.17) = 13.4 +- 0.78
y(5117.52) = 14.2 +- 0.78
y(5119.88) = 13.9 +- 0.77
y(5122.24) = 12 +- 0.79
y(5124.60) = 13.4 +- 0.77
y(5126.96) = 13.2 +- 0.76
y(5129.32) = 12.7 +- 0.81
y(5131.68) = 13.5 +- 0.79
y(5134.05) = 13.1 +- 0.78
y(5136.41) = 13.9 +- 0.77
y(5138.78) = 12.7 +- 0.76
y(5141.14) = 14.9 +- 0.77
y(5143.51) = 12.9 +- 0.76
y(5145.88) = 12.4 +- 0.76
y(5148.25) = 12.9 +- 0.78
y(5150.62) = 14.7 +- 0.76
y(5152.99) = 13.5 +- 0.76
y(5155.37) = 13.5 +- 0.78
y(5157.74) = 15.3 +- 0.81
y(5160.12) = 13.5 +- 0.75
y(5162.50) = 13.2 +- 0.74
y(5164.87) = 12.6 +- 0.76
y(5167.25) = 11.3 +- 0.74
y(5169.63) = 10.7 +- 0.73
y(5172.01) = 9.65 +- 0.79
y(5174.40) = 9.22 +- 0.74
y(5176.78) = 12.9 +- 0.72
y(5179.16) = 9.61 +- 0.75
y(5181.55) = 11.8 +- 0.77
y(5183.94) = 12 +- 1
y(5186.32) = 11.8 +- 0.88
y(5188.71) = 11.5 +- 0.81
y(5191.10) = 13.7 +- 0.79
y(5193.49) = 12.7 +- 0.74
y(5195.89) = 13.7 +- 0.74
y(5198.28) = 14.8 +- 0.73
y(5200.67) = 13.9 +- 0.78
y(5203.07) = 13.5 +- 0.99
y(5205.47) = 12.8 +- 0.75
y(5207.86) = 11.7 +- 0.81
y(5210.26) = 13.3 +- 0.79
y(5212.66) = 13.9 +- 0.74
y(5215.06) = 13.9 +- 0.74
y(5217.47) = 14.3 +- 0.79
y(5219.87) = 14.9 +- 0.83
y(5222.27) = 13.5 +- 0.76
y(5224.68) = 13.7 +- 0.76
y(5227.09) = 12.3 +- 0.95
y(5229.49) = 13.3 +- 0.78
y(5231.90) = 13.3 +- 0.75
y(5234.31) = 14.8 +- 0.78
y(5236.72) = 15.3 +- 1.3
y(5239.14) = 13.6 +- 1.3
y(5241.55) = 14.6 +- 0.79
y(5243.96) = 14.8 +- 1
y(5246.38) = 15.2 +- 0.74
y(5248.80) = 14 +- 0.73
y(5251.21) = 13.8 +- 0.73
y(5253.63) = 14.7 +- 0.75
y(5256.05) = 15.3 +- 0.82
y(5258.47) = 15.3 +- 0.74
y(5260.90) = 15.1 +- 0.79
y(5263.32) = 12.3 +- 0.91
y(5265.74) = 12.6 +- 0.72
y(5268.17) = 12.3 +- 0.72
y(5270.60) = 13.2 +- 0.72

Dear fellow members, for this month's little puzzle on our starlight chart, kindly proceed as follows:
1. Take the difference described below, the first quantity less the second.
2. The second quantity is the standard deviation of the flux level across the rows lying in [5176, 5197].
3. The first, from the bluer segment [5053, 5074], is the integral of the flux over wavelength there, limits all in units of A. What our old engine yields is 297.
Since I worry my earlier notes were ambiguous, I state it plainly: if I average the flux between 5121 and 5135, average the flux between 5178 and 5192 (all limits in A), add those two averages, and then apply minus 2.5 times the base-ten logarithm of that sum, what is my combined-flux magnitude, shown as -3.48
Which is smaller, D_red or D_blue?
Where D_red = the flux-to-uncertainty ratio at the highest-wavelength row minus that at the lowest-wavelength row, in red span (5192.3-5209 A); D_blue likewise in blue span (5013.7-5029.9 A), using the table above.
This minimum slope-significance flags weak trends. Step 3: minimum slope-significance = -2.7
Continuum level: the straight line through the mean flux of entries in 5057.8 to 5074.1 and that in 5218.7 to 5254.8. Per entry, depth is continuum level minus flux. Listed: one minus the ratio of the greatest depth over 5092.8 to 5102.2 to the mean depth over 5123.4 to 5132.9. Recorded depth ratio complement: -1.1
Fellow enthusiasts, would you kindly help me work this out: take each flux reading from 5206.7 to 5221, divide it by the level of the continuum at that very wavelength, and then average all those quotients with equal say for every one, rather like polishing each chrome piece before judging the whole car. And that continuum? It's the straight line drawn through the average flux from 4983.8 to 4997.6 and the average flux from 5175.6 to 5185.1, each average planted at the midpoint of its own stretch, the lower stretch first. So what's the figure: 1.22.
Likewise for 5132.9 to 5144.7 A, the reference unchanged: 1.12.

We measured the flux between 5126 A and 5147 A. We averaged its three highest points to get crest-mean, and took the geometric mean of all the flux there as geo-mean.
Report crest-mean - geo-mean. 0.9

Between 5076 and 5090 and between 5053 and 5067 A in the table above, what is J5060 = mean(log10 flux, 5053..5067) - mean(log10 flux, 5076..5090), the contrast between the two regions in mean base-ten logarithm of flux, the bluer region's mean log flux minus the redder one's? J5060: 0.038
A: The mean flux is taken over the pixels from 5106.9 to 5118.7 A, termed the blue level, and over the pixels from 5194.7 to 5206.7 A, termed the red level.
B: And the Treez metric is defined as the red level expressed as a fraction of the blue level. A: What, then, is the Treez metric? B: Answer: 1.01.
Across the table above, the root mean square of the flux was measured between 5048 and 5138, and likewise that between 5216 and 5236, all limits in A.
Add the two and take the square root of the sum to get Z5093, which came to 5.24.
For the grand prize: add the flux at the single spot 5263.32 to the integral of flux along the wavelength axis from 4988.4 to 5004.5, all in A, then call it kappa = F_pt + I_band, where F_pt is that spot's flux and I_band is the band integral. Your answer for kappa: 241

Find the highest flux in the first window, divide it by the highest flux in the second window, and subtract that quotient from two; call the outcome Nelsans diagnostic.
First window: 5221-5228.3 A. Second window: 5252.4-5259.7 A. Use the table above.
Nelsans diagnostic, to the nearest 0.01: 1.10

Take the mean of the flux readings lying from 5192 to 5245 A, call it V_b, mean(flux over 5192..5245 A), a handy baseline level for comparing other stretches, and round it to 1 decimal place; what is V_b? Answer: 13.8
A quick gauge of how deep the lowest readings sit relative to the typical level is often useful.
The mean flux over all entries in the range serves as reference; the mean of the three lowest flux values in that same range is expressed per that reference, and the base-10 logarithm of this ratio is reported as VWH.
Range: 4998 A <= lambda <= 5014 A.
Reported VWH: -0.025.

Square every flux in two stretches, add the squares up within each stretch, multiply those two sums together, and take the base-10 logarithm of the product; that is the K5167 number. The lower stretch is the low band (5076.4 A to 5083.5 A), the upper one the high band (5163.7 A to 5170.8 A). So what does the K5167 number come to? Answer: 5.32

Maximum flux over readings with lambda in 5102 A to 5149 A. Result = 14.9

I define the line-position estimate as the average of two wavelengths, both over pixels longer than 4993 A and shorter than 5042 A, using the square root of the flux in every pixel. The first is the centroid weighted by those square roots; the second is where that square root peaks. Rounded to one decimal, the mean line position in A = 5019.4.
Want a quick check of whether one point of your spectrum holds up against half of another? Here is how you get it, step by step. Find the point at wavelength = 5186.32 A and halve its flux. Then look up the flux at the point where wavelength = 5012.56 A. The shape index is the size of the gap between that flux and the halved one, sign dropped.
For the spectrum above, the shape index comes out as 7.1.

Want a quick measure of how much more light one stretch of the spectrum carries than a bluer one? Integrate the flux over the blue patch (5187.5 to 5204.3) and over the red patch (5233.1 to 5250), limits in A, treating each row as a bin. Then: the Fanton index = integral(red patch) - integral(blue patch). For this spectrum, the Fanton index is 22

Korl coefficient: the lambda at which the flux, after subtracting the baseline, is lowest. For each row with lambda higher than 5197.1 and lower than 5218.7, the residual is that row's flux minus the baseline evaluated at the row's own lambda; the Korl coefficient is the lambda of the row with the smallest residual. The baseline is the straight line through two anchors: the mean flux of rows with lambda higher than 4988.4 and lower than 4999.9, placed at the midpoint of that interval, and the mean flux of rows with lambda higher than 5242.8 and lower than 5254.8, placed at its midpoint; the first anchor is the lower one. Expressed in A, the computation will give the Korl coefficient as 5207.86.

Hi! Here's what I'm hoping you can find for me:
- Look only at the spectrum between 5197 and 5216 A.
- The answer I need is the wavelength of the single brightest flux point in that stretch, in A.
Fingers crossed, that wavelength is 5198.28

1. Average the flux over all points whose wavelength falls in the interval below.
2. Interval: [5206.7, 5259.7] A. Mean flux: 14.1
